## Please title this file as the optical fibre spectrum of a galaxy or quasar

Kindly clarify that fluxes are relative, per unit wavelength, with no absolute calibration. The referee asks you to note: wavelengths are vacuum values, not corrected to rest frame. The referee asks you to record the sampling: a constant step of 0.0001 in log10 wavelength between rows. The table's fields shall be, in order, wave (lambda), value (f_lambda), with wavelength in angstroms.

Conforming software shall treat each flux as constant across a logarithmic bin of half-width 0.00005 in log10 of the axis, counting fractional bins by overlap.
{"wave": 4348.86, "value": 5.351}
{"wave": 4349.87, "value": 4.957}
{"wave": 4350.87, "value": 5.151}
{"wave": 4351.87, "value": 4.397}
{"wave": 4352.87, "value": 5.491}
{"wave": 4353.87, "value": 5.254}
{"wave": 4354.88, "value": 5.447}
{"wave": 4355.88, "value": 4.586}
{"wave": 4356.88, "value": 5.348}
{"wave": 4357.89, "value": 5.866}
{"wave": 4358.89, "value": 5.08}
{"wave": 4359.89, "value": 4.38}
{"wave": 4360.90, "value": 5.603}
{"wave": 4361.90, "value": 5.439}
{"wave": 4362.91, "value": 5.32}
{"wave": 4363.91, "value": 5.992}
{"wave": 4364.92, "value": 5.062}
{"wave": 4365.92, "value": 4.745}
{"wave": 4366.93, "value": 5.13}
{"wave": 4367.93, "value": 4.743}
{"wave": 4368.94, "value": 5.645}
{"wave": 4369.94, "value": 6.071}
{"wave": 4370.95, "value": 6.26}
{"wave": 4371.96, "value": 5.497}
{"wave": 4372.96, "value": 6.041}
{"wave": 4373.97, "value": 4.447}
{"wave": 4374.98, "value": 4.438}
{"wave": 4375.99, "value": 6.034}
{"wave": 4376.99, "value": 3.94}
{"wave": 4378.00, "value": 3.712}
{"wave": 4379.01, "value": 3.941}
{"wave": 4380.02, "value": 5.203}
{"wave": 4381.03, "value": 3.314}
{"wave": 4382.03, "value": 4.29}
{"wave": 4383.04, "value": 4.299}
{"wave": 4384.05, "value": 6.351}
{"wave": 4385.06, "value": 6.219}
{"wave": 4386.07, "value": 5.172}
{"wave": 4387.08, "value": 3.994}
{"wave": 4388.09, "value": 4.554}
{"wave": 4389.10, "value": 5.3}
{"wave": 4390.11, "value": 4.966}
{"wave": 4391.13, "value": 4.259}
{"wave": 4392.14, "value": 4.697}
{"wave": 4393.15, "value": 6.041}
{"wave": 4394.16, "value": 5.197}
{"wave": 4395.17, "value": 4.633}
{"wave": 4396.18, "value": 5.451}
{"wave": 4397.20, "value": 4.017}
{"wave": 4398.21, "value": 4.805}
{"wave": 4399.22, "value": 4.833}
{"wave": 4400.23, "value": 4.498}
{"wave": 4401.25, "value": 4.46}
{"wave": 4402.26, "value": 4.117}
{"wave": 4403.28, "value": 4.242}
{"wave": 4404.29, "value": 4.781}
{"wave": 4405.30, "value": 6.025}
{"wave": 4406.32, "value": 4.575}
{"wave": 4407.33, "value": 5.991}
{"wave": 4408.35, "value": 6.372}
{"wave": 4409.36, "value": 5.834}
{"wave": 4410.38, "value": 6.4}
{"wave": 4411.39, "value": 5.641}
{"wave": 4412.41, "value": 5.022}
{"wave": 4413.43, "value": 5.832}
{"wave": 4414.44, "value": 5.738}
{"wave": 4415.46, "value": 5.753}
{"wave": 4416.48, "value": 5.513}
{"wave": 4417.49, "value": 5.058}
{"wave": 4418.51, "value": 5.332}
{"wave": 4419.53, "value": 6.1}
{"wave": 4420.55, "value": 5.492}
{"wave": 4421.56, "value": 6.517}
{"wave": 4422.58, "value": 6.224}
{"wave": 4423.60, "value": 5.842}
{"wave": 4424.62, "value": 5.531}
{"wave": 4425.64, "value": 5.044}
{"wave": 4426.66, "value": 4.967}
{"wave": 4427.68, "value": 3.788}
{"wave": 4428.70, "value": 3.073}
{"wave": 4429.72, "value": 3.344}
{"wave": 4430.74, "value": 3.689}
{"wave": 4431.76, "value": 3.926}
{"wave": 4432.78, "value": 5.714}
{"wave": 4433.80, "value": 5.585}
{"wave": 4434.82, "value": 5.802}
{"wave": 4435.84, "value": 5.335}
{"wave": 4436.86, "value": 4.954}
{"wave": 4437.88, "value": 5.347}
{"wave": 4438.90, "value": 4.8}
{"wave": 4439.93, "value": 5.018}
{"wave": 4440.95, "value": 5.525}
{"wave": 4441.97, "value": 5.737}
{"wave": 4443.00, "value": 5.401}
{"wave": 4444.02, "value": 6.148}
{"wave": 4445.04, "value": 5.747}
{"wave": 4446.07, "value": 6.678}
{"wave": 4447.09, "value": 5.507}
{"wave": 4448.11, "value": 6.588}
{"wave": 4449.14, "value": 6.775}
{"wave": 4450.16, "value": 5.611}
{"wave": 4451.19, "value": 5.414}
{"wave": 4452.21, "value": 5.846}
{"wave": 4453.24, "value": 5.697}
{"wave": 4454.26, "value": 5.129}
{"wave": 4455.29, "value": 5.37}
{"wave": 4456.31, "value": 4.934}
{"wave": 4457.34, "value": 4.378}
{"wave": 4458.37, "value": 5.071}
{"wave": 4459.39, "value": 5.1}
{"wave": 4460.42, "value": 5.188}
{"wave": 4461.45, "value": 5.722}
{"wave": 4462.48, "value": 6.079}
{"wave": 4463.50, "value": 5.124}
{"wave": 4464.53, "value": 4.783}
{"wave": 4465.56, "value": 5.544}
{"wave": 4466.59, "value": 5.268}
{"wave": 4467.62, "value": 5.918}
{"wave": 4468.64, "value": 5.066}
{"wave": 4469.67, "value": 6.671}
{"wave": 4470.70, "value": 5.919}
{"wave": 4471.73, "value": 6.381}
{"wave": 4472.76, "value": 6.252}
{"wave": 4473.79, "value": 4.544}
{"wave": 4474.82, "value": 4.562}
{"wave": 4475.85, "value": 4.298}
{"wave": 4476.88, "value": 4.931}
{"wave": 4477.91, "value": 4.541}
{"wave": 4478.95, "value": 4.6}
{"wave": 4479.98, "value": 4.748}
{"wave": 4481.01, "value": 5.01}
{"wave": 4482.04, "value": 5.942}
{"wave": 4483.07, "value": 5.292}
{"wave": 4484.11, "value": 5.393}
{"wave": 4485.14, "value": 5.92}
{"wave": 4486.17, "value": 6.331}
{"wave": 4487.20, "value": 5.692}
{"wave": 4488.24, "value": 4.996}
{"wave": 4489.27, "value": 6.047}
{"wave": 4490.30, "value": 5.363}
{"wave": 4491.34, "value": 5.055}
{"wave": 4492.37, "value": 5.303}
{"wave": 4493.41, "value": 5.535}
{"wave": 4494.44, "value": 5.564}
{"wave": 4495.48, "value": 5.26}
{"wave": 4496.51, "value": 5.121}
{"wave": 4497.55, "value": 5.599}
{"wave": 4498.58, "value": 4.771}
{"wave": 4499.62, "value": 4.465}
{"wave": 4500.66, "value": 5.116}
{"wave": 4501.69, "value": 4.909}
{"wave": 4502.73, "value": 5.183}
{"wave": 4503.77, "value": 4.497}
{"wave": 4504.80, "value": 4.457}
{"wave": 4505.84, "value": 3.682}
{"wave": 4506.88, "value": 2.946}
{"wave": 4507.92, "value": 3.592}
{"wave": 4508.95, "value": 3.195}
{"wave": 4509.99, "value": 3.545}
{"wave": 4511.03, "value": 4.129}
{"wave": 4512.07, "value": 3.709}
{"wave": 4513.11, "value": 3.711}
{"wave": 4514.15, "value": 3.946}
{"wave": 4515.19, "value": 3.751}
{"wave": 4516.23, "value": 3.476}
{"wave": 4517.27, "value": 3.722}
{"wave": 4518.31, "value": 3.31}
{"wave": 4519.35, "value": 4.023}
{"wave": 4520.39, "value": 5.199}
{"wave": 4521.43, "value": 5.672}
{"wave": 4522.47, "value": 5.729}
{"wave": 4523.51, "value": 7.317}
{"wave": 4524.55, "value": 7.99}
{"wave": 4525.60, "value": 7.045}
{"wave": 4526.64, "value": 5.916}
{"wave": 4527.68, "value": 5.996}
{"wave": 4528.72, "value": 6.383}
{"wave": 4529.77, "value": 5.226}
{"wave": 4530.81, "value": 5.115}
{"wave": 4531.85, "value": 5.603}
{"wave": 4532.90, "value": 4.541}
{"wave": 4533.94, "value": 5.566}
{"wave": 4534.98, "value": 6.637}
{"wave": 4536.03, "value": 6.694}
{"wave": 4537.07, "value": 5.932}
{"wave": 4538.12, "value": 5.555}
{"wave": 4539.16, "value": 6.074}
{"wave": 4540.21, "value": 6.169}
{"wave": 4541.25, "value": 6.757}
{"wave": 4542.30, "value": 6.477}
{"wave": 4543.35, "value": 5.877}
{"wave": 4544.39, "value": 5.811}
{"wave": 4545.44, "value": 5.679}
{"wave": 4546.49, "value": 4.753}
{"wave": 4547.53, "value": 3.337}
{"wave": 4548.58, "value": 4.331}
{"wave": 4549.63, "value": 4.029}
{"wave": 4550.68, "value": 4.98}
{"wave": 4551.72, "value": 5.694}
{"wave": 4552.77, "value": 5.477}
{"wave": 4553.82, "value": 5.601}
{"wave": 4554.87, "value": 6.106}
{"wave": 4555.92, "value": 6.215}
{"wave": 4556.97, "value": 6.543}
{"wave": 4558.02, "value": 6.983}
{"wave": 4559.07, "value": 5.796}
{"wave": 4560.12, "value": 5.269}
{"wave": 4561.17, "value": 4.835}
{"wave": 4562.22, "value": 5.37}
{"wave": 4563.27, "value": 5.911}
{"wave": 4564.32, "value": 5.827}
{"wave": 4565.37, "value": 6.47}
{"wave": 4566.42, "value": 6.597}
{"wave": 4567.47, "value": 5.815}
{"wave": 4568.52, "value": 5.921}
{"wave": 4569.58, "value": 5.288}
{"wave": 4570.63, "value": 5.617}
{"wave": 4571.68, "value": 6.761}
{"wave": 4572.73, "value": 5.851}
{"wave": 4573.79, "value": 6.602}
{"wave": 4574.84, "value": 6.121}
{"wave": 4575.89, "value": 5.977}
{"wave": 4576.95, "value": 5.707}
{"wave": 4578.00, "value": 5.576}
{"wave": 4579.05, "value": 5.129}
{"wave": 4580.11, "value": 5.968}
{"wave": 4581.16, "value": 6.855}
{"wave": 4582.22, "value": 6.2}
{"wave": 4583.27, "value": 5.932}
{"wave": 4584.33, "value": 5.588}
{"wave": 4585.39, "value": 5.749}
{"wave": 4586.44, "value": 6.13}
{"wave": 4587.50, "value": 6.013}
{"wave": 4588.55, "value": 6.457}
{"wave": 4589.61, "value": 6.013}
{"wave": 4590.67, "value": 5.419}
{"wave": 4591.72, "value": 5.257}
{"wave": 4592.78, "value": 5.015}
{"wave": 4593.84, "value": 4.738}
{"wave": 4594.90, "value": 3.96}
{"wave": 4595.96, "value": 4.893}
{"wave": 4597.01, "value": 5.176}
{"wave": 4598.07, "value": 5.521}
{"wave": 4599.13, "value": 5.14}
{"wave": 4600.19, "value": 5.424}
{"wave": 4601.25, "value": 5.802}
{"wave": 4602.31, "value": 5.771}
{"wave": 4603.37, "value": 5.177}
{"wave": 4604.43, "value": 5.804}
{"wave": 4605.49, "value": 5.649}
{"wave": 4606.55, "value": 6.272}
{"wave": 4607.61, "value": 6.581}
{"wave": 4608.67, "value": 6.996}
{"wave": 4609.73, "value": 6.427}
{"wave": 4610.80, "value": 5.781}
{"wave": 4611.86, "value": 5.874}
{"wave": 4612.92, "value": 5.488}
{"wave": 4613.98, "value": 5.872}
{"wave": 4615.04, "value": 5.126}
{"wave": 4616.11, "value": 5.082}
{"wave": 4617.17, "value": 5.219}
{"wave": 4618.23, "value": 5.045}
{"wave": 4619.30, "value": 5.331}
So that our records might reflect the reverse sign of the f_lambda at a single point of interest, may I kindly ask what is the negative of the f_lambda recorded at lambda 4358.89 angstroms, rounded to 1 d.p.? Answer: -5.1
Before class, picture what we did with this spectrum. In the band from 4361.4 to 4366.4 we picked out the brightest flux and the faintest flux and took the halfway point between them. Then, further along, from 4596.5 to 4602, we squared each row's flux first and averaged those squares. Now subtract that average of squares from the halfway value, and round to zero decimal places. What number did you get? -24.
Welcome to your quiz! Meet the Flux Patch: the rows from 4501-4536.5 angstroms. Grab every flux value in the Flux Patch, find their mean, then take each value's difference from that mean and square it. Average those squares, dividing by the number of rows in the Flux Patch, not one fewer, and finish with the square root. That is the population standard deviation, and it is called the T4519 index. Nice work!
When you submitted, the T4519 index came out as 1.3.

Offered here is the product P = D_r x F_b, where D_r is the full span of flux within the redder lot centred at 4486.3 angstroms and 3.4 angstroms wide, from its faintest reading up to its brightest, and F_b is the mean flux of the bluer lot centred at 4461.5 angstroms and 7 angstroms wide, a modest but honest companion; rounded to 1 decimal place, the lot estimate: 3.4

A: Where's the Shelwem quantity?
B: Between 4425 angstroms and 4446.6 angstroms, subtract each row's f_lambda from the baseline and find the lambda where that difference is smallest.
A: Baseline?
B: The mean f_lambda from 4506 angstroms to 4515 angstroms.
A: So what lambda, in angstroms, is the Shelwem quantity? 4446.07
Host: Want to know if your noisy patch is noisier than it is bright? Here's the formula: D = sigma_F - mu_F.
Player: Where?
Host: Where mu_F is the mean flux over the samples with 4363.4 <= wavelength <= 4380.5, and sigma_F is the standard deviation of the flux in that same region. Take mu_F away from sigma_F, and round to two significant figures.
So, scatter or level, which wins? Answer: -4.3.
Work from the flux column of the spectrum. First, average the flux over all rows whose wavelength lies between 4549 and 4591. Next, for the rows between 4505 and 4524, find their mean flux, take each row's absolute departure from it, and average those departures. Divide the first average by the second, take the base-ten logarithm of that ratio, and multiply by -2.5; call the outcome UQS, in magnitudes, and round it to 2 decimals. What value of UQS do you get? -2.14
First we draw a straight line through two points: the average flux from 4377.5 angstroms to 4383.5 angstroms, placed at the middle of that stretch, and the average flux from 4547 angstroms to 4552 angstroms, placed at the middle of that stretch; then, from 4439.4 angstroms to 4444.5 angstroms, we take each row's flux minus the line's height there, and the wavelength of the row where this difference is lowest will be 4439.93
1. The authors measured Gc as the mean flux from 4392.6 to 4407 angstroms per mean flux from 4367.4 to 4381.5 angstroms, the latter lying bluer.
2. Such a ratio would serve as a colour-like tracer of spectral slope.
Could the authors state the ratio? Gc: 0.98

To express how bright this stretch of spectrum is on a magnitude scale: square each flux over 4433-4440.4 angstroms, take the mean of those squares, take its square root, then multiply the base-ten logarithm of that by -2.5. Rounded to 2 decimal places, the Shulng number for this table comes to -1.81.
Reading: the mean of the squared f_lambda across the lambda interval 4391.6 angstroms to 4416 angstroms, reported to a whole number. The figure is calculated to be 28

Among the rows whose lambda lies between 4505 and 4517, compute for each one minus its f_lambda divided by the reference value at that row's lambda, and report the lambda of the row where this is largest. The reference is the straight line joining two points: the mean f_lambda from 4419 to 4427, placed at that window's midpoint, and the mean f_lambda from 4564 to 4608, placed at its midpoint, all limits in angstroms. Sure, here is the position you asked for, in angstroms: 4506.88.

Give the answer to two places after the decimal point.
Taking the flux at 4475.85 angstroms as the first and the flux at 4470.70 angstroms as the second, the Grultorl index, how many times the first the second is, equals 1.38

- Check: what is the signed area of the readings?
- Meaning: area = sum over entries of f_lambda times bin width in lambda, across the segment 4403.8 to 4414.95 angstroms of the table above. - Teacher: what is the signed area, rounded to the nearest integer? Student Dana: 63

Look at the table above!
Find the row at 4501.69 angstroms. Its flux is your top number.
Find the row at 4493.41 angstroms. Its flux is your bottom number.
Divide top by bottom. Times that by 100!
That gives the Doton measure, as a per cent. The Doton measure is 89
